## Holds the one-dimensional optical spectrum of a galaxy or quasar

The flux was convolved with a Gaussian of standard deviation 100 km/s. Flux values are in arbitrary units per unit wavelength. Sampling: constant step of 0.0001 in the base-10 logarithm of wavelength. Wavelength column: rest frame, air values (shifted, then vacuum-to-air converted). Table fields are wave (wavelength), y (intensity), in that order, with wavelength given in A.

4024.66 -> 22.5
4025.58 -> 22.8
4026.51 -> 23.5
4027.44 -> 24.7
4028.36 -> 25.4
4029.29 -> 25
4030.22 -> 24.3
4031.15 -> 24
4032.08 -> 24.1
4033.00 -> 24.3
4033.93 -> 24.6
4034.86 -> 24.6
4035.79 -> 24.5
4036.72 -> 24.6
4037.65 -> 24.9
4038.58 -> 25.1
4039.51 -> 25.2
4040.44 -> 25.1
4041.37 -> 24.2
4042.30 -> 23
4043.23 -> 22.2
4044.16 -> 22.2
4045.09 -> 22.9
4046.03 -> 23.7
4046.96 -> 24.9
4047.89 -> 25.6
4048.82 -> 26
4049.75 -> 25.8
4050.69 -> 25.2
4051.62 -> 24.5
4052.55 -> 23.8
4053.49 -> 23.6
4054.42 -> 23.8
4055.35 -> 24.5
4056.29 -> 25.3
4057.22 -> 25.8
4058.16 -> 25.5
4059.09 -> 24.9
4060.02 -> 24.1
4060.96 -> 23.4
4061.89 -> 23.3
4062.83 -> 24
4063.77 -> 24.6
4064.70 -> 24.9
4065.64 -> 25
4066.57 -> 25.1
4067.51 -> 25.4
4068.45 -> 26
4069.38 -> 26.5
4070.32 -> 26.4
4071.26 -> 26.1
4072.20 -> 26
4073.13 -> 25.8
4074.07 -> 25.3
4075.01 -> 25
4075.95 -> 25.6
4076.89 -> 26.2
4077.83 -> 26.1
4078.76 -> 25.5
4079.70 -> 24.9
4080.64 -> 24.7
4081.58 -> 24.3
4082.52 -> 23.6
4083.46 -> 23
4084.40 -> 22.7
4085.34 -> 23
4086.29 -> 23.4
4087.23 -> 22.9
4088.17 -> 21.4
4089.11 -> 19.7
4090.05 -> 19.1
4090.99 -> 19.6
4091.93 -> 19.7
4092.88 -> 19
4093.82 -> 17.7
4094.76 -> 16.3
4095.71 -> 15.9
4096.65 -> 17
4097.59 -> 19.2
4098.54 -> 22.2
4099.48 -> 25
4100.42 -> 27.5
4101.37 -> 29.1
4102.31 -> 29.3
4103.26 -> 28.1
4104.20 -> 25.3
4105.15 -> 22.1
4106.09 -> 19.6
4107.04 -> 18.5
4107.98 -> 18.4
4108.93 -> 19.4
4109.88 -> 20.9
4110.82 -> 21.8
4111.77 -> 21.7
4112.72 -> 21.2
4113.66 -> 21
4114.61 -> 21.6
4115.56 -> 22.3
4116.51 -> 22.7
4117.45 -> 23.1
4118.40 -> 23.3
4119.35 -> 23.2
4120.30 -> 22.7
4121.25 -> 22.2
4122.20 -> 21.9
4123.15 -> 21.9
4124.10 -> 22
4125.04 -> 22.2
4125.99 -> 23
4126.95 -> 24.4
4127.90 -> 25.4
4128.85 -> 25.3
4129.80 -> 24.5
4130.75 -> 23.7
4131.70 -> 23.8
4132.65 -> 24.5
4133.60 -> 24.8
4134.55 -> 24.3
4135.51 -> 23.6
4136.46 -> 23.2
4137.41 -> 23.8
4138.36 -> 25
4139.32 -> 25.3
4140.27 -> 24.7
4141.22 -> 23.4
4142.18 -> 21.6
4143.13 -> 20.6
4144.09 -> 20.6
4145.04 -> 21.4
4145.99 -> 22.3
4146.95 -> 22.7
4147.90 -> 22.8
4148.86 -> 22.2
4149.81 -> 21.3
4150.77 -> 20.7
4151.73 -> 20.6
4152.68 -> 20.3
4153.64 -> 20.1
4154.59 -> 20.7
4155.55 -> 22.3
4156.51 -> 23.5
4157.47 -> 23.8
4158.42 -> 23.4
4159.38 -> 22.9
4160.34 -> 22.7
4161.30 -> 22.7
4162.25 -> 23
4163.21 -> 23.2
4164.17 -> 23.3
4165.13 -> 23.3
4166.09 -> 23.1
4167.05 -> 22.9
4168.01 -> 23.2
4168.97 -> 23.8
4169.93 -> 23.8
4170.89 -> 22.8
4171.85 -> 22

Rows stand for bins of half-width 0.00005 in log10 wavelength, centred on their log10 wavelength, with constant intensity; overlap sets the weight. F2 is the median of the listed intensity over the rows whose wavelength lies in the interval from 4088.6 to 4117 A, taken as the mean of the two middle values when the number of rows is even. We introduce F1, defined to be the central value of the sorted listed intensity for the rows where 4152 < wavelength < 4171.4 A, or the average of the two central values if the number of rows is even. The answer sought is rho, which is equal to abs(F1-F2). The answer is 2.1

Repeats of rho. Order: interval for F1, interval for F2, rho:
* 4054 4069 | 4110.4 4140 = 1.7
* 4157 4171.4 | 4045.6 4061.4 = 1.7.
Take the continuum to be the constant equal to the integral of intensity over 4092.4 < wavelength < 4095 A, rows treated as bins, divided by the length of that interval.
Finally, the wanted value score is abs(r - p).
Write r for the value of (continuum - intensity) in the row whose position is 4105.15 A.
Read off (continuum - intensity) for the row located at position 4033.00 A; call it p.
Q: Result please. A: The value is 2.2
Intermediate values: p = -6.5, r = -4.33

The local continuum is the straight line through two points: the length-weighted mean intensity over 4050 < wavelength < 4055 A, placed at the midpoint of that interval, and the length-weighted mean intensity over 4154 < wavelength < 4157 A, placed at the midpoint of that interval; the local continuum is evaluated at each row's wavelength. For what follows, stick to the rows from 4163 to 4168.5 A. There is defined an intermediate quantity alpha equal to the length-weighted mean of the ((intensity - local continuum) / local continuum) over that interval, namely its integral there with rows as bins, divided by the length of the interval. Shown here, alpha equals 0.06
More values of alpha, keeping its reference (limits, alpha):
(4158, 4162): 0.04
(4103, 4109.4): -0.07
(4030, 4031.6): -0.02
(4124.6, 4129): 0.06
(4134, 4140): 0.08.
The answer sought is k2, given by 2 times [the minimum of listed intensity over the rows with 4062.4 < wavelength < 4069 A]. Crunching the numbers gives 48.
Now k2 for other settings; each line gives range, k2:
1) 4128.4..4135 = 47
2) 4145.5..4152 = 41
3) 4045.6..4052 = 47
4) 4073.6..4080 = 50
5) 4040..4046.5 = 44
